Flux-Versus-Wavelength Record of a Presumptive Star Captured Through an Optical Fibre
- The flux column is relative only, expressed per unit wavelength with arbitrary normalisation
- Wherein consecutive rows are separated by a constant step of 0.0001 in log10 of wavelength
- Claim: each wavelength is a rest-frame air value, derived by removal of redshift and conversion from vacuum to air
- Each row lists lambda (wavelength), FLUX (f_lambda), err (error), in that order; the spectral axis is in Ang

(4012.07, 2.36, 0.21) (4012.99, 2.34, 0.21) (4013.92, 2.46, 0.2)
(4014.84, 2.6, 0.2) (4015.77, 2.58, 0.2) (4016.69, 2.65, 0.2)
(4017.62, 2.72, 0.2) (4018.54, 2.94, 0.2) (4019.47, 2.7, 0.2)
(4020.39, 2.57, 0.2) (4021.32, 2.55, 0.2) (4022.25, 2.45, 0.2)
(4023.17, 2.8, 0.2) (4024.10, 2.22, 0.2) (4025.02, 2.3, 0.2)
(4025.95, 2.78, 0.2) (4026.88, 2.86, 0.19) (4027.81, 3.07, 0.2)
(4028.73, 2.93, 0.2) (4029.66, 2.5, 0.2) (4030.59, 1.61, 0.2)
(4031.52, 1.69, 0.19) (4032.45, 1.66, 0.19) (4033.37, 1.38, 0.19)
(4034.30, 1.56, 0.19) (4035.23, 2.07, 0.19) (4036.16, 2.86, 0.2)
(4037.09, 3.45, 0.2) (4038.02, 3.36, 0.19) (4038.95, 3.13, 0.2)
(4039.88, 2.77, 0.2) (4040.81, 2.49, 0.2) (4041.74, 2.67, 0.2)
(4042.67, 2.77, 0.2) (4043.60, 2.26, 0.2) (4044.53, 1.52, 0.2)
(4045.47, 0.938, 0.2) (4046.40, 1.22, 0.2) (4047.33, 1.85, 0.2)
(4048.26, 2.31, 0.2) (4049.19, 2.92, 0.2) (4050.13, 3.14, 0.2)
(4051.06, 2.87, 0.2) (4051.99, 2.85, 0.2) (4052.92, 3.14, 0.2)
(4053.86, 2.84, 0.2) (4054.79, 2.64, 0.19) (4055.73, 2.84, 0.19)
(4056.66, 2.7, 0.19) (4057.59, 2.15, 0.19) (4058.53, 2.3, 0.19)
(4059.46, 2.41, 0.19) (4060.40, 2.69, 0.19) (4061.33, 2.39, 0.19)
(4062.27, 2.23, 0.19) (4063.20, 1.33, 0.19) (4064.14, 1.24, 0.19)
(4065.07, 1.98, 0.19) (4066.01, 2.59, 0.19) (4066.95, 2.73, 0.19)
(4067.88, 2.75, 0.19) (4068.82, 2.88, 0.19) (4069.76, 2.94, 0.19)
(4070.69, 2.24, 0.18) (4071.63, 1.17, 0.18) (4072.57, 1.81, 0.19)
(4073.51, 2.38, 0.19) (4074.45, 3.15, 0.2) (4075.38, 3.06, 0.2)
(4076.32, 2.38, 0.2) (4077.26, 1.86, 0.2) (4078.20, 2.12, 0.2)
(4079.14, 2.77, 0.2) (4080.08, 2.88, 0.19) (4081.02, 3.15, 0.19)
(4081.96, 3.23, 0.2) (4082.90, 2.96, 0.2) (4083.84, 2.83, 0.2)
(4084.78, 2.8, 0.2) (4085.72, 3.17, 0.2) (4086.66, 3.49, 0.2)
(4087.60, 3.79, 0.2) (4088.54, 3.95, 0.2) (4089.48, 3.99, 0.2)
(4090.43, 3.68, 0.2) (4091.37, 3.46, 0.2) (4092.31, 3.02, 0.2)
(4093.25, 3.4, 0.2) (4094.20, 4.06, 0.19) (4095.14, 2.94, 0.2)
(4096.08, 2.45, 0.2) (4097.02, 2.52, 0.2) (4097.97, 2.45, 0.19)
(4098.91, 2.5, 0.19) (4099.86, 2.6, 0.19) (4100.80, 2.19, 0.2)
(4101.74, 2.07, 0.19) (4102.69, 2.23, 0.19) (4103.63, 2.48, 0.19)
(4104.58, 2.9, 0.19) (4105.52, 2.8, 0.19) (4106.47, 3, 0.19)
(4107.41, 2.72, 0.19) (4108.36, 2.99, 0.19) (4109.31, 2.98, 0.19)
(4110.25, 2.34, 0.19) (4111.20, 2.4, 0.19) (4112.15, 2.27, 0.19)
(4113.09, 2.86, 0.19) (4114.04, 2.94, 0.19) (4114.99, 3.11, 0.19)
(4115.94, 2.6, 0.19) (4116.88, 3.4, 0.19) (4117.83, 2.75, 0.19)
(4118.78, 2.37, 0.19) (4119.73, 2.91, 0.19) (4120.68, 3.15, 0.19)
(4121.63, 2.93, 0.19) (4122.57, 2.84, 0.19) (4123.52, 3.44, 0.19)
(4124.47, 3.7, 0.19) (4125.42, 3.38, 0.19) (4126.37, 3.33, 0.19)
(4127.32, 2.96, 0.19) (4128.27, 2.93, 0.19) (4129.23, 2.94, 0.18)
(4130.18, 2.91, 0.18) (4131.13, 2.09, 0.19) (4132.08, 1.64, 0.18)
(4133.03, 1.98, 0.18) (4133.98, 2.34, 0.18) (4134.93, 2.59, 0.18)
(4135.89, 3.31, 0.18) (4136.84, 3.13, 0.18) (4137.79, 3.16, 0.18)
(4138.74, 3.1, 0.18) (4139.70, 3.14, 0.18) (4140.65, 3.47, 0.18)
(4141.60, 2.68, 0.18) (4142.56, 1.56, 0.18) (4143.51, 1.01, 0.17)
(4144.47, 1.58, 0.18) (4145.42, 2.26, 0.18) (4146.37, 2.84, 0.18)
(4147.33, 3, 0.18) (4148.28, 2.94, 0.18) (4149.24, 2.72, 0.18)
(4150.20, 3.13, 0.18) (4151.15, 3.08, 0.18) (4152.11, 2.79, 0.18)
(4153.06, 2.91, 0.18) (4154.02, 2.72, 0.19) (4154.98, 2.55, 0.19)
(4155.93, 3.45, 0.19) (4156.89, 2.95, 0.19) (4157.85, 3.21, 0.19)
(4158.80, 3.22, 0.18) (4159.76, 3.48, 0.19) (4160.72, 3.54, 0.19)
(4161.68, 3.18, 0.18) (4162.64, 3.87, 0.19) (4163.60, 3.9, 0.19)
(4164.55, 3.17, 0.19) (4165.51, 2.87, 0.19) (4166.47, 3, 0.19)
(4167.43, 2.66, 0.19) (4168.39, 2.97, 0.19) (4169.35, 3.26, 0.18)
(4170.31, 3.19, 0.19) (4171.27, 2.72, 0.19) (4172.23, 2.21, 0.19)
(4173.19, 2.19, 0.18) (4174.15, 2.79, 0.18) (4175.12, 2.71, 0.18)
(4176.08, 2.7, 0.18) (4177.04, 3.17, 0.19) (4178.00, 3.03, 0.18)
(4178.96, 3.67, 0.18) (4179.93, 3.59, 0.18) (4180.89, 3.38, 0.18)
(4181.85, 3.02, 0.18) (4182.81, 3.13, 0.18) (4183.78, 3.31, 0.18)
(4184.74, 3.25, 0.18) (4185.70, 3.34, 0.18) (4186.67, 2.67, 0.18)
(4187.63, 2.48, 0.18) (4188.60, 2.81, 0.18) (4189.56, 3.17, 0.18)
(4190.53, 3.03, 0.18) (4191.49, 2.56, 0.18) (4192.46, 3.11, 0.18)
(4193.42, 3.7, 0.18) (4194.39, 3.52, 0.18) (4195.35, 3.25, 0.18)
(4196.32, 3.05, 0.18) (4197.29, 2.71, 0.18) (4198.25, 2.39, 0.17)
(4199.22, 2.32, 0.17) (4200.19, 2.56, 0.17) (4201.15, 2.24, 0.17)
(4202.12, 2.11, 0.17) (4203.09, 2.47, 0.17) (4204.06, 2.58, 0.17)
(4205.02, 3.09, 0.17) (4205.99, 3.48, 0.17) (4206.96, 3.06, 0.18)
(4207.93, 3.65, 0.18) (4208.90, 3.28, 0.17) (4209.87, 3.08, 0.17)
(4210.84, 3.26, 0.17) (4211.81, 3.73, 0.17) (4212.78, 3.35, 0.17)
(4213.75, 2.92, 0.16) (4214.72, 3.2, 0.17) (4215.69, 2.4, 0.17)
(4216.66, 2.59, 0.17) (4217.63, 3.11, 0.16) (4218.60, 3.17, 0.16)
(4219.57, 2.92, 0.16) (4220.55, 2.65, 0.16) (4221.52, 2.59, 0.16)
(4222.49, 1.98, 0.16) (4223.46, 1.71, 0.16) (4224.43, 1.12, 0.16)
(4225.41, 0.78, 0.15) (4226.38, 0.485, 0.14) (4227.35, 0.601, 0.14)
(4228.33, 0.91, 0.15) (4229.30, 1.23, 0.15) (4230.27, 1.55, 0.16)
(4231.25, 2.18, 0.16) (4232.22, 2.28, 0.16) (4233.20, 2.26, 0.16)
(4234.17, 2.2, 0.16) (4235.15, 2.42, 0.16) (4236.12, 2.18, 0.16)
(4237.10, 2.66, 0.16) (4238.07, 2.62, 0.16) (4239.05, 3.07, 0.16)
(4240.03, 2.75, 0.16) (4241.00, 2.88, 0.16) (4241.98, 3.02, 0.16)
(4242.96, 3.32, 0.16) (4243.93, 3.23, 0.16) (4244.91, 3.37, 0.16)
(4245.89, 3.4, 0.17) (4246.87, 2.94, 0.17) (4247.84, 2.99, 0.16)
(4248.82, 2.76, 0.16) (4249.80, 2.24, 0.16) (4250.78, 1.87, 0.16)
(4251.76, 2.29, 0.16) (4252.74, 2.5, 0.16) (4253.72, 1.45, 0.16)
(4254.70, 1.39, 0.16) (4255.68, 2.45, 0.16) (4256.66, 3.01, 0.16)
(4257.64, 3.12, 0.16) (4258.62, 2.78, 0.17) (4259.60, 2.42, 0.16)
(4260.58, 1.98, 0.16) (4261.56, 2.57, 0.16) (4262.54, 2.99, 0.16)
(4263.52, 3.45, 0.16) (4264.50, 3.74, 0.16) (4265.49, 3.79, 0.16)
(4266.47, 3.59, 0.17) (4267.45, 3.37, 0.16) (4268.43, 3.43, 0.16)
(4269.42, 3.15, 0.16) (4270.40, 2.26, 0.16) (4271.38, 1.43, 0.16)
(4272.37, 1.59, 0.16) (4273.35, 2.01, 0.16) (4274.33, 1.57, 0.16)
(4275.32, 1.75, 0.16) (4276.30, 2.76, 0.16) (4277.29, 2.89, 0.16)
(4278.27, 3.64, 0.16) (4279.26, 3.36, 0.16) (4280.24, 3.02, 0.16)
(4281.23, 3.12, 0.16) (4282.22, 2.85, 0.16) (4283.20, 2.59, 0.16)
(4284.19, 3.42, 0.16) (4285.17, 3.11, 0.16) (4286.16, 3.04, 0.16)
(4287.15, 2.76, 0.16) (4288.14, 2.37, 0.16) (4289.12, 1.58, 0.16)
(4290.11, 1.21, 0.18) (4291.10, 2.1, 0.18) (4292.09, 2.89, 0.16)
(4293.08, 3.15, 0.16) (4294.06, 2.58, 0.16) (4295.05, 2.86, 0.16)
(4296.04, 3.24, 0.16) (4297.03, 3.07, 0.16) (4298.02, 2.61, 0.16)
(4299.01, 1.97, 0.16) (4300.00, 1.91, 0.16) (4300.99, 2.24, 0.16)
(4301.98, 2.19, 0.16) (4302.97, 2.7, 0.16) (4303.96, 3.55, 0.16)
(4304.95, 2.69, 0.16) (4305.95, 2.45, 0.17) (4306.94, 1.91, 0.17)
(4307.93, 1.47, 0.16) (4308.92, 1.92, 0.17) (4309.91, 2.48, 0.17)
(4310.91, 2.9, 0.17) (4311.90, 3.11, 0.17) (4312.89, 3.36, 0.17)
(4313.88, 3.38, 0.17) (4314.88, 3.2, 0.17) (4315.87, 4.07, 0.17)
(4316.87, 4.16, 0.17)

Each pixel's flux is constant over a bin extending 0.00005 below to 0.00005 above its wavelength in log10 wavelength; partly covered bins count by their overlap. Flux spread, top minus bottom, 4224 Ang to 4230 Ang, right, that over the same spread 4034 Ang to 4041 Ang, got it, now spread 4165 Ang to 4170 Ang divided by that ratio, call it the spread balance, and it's 1.5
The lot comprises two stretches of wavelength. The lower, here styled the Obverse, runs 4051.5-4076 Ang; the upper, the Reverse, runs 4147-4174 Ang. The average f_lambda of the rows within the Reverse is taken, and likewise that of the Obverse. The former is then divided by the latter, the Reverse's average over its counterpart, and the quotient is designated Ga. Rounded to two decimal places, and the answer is 1.24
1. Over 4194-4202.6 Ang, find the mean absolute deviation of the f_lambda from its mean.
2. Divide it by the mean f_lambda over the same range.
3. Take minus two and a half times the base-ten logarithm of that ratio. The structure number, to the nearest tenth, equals 2.1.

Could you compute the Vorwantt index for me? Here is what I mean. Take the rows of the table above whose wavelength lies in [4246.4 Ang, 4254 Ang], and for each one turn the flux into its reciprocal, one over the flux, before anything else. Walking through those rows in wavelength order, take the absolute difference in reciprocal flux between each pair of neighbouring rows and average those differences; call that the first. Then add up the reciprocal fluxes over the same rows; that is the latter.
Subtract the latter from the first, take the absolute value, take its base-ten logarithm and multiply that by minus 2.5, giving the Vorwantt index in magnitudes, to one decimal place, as -1.3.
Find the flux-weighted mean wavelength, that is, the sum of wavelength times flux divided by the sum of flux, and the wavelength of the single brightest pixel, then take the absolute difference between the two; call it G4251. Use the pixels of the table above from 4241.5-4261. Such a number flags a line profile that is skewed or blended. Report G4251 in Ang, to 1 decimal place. 4.7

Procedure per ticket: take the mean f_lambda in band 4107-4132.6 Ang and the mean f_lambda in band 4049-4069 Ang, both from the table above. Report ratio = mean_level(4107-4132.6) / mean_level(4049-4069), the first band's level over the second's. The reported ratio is 1.13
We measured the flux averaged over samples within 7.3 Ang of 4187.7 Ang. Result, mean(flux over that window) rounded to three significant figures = 3.10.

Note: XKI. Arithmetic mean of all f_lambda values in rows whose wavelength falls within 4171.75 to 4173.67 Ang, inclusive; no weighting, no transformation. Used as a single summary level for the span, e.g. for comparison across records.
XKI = 2.20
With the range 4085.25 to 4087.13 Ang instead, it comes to 3.33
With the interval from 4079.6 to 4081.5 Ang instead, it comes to 3.01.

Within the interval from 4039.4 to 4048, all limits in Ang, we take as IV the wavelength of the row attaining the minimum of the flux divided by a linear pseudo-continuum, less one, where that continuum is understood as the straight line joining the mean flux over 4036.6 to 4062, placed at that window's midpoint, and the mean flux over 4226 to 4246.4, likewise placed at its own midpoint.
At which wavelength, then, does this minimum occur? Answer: 4045.47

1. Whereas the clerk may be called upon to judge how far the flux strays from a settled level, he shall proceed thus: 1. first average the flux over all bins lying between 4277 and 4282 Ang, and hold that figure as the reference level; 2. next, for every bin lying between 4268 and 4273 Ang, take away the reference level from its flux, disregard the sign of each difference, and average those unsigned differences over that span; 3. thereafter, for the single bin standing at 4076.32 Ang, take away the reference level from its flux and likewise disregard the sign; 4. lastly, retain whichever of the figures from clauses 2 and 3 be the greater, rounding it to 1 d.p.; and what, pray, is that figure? 0.9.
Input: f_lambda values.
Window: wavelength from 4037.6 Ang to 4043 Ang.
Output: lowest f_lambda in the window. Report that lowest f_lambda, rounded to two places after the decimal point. 2.49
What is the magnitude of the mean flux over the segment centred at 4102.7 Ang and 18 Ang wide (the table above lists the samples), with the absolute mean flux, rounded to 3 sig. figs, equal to 2.66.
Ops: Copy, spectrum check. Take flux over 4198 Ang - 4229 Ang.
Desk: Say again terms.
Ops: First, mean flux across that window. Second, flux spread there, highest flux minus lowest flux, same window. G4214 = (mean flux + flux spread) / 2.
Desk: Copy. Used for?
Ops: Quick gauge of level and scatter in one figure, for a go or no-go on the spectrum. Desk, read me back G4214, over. 2.9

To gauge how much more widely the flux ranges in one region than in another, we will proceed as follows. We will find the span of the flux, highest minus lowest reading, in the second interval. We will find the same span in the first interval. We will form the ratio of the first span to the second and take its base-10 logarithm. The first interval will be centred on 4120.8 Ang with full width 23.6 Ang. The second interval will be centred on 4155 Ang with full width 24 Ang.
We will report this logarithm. -0.15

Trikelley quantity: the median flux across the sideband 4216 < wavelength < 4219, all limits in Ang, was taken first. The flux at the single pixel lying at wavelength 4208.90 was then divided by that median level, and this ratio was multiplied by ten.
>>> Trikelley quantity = 10.5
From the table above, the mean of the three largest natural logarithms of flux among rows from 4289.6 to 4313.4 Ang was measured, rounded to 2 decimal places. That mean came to 1.22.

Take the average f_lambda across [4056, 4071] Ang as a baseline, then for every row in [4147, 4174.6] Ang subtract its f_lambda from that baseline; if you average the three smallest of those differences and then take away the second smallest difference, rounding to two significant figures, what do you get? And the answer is 0.10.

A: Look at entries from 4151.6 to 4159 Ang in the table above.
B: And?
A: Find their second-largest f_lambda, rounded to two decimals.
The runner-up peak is 3.22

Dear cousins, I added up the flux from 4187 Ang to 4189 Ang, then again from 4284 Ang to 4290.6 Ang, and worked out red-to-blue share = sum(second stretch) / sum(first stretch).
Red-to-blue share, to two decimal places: 3.31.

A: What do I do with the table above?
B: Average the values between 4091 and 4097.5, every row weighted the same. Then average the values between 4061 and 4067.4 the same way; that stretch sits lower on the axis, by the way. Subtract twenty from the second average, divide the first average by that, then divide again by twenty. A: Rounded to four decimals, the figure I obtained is -0.0087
